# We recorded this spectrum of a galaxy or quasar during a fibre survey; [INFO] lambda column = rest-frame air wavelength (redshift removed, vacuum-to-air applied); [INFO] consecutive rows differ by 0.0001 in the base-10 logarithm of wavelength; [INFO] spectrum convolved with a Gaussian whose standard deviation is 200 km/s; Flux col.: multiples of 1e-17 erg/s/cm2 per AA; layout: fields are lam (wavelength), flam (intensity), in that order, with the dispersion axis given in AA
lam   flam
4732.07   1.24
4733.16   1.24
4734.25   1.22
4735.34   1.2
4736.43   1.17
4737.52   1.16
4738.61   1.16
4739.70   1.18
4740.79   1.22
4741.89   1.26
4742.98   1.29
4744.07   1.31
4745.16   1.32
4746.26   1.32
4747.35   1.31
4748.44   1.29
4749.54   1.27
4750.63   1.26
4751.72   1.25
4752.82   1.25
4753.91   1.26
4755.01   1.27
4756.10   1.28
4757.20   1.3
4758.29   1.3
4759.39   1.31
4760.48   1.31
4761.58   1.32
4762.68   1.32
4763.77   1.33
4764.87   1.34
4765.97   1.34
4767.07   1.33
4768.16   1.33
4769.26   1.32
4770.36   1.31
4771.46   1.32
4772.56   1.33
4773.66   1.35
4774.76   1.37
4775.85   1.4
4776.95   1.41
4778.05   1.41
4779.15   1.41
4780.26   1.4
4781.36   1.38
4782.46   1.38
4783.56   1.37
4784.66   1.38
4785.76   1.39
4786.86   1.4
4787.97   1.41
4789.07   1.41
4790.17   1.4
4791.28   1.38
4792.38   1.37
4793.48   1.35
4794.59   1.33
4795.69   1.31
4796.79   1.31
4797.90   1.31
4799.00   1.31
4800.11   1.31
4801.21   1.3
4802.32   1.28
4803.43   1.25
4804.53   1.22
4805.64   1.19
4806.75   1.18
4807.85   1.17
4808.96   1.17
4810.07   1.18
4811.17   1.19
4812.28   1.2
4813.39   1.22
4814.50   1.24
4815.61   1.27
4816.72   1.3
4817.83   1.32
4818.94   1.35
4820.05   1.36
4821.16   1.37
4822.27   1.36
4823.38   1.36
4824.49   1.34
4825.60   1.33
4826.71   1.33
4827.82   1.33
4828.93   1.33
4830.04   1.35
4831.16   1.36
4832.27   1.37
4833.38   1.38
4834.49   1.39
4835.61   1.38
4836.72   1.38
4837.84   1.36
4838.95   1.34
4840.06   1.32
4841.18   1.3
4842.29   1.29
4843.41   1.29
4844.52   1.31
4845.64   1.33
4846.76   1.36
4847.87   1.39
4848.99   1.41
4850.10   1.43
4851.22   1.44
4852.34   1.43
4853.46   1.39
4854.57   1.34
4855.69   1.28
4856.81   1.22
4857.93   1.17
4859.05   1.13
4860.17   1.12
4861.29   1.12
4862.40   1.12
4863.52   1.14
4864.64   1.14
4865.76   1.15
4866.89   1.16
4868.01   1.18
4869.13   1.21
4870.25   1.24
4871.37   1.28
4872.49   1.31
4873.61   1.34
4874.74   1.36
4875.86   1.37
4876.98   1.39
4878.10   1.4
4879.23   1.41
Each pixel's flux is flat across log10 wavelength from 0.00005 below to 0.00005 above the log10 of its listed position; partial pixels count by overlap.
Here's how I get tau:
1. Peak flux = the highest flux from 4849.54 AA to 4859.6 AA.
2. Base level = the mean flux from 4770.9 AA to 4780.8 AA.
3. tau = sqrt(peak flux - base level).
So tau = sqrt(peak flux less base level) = 0.25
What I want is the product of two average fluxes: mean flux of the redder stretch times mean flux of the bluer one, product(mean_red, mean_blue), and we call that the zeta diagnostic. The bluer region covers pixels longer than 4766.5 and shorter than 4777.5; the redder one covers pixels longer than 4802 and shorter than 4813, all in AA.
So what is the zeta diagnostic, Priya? 1.62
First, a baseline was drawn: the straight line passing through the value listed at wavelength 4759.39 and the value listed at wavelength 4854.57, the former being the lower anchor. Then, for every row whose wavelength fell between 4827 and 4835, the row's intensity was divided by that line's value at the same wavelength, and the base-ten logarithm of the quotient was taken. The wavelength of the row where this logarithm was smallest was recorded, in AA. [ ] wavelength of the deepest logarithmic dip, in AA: 4828.93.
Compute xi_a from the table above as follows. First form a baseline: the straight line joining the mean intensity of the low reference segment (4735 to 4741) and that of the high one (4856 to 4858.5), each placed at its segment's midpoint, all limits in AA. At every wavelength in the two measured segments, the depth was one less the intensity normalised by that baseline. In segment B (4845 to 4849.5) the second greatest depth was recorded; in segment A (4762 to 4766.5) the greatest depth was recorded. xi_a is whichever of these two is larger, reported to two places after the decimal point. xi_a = -0.11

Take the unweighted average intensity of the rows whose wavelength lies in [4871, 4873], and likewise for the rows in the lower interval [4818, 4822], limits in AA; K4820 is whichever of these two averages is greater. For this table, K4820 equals 1.36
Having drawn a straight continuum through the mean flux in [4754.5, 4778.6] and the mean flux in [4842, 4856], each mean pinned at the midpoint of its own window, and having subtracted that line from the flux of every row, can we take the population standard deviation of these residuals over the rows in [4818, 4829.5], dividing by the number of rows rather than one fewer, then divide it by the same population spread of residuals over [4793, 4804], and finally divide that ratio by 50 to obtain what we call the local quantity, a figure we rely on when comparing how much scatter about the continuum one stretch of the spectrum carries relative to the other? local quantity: 0.012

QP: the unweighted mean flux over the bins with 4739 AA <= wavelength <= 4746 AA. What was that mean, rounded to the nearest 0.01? 1.26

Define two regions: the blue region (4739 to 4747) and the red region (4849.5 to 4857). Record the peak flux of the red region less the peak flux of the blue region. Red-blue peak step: 0.12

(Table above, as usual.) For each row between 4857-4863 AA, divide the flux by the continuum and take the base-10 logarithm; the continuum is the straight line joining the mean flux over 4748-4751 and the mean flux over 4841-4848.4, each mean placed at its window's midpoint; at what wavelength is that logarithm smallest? 4862.40 AA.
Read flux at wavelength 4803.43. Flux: 1.25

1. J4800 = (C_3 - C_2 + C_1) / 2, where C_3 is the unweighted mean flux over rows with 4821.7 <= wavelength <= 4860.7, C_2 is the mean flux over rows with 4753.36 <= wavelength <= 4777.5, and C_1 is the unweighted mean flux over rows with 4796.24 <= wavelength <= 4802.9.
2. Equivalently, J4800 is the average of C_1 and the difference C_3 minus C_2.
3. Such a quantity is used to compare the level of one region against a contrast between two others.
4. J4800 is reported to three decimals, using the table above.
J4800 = 0.655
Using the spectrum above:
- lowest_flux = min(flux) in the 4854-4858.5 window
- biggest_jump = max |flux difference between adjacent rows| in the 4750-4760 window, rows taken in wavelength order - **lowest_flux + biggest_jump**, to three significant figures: 1.19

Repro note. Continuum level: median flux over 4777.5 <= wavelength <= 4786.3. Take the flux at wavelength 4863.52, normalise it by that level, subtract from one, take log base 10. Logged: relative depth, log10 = -0.8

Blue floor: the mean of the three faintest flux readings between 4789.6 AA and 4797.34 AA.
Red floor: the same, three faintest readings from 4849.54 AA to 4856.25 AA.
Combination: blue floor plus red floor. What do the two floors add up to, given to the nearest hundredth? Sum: 2.65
